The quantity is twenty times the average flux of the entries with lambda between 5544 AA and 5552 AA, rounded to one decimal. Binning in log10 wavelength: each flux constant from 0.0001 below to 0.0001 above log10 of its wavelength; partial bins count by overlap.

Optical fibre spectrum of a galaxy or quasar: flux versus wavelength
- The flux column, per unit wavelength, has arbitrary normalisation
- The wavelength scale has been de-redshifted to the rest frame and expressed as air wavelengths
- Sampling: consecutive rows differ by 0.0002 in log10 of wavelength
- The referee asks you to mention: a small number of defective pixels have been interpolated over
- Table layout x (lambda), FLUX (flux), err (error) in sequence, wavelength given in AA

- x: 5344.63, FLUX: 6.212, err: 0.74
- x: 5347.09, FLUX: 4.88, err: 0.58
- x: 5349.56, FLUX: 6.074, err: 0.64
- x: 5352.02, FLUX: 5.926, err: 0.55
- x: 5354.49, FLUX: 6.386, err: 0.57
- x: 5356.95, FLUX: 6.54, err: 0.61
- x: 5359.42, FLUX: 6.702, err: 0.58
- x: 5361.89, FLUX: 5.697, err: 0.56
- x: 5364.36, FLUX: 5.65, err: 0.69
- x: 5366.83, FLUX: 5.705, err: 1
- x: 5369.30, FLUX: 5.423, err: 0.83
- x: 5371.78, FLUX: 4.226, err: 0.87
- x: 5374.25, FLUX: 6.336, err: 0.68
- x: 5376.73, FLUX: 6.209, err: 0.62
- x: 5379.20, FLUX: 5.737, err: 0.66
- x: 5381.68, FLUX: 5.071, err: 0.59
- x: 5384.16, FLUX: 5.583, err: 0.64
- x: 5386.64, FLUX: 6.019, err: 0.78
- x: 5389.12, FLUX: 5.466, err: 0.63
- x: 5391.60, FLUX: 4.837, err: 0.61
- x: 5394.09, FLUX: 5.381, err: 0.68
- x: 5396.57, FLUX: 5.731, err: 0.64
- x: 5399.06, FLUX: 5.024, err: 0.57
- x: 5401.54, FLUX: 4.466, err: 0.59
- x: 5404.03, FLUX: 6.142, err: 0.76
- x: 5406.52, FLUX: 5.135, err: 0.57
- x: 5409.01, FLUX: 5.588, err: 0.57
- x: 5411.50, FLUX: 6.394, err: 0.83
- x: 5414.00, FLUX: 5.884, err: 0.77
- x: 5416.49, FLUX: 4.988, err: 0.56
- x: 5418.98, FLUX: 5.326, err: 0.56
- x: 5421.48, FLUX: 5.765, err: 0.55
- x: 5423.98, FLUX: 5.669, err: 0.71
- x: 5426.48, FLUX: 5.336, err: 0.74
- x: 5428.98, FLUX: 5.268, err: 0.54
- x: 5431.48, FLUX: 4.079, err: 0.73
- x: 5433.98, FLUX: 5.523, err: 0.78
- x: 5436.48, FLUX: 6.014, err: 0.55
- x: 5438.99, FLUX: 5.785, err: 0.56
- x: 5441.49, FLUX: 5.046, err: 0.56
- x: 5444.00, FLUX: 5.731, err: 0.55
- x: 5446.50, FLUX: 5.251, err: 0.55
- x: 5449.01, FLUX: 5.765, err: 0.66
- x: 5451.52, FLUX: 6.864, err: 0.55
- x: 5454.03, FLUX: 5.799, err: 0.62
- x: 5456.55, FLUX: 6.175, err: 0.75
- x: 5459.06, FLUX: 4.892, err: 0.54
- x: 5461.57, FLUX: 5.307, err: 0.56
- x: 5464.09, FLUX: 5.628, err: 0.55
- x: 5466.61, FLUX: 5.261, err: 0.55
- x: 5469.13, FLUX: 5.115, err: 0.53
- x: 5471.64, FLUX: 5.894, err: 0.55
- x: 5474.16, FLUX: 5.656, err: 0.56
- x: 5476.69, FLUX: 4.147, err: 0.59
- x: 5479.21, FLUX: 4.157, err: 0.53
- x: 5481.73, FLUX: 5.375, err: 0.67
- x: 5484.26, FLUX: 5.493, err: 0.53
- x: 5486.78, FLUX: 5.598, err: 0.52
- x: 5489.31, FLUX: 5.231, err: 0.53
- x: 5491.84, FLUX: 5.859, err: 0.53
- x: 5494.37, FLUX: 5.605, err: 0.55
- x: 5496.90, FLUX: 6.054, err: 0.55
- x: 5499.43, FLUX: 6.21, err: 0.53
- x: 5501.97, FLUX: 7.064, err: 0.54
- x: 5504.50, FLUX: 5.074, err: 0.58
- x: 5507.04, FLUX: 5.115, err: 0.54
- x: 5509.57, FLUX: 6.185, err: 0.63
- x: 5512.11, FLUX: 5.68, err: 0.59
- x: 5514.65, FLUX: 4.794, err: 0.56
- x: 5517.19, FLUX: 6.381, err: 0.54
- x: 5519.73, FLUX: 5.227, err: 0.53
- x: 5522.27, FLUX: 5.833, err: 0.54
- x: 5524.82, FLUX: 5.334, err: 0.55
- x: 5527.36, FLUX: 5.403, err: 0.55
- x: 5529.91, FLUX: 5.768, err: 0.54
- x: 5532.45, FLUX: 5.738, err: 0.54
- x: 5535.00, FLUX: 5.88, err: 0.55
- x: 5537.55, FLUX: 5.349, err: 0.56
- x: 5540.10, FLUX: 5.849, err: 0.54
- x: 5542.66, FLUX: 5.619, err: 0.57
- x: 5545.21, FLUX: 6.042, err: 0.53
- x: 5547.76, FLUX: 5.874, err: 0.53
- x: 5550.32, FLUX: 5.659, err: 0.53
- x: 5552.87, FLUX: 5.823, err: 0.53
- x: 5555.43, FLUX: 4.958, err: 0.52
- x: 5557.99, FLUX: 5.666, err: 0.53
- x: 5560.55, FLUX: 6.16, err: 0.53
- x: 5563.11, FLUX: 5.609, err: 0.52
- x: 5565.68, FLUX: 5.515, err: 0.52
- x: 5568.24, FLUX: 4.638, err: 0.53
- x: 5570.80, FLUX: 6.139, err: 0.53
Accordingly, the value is 117.2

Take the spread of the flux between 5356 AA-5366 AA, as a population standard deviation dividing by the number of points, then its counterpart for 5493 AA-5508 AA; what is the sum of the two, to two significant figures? 1.2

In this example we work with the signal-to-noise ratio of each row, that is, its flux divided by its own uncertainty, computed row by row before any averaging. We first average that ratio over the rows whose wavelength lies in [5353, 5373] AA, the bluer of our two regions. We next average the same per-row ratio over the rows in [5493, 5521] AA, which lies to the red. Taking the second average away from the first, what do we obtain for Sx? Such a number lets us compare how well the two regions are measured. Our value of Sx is -1.7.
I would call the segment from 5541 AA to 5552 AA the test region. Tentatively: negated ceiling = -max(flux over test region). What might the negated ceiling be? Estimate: -6.04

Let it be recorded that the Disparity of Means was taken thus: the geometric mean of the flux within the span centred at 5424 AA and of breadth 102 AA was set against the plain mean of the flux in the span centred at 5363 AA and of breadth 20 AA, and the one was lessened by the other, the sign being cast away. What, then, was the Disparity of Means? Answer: 0.28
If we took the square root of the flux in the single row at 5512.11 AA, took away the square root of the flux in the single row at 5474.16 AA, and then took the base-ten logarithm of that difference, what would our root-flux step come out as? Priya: -2.3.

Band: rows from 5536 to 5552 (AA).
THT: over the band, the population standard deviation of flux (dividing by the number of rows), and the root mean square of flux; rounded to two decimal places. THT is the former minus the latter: -5.51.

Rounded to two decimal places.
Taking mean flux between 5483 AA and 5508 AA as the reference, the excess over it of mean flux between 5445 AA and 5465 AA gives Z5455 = -0.02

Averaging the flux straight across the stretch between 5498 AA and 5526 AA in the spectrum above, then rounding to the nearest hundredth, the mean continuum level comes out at 5.72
